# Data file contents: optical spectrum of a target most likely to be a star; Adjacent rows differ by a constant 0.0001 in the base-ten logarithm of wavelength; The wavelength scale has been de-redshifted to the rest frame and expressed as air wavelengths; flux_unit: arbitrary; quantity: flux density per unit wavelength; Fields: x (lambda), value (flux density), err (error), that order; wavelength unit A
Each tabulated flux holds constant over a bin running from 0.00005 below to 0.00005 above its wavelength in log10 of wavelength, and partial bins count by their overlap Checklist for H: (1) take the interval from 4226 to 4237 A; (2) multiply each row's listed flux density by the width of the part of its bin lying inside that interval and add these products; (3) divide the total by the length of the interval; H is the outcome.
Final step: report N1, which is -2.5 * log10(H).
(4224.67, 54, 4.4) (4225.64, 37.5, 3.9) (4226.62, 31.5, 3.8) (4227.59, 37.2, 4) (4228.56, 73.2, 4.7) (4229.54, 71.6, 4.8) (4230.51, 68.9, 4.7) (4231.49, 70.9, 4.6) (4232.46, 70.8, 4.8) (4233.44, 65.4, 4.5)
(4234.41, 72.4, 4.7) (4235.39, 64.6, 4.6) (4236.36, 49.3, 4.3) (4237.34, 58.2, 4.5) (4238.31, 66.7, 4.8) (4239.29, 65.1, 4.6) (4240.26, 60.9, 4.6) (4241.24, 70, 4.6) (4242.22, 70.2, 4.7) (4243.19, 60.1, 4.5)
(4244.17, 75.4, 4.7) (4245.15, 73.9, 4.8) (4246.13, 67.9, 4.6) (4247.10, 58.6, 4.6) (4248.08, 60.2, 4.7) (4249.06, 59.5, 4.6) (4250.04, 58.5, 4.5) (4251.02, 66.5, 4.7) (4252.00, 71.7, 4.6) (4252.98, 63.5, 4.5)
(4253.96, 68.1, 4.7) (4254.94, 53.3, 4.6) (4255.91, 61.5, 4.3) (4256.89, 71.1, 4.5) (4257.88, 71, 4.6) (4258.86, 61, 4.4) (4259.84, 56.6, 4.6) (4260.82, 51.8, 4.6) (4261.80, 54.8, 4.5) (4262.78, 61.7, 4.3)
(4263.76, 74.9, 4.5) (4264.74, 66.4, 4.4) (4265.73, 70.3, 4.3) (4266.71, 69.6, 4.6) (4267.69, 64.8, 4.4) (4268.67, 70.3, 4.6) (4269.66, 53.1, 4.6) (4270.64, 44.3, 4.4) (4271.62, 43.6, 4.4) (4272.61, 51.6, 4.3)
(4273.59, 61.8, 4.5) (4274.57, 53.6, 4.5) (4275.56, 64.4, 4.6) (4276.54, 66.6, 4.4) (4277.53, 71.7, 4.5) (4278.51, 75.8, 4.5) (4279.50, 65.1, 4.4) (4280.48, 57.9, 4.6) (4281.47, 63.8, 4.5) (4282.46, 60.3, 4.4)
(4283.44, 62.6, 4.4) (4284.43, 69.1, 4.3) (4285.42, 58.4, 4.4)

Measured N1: -4.46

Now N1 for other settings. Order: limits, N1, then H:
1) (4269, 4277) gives -4.35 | 55.1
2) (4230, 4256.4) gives -4.53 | 64.9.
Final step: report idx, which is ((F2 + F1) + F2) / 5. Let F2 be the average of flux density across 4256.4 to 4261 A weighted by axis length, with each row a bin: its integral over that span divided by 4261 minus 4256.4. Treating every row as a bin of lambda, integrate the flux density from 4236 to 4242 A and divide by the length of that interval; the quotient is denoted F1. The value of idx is 38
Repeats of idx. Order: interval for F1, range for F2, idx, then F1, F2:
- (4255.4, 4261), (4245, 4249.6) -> 38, 63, 63.2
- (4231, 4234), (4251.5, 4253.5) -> 41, 69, 67.5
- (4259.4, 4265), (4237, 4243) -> 38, 61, 65.2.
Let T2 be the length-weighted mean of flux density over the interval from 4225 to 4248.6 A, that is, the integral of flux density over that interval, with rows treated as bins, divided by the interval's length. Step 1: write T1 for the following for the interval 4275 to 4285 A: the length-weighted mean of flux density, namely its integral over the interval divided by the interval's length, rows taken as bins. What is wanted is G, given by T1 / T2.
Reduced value 1.05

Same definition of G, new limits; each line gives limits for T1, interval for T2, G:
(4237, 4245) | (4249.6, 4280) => 1.06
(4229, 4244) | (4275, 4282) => 0.99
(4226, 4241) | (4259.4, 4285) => 1.00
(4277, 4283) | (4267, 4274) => 1.17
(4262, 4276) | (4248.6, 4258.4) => 0.94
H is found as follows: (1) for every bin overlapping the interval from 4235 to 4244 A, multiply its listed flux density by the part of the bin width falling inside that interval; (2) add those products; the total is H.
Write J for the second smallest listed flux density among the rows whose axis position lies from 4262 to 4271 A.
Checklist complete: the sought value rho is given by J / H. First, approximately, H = 569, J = 53.1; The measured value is 0.093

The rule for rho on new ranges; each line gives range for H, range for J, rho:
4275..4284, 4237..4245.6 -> 0.102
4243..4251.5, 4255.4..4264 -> 0.100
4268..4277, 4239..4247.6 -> 0.118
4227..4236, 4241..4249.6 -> 0.101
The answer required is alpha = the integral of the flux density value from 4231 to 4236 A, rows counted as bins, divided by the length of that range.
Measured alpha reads 68.3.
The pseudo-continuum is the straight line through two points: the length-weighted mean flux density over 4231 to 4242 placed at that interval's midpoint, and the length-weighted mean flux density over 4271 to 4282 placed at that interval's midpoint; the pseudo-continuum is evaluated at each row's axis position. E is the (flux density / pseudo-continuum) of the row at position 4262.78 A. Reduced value 0.99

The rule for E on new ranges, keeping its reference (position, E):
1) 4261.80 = 0.87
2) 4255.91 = 0.97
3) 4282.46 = 0.99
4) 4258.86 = 0.97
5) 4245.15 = 1.15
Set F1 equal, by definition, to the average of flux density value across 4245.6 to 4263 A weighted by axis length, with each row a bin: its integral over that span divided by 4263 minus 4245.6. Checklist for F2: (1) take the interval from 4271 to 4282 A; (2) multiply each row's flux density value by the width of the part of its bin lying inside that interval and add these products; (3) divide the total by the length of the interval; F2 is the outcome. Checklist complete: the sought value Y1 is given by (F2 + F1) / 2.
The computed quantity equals 62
